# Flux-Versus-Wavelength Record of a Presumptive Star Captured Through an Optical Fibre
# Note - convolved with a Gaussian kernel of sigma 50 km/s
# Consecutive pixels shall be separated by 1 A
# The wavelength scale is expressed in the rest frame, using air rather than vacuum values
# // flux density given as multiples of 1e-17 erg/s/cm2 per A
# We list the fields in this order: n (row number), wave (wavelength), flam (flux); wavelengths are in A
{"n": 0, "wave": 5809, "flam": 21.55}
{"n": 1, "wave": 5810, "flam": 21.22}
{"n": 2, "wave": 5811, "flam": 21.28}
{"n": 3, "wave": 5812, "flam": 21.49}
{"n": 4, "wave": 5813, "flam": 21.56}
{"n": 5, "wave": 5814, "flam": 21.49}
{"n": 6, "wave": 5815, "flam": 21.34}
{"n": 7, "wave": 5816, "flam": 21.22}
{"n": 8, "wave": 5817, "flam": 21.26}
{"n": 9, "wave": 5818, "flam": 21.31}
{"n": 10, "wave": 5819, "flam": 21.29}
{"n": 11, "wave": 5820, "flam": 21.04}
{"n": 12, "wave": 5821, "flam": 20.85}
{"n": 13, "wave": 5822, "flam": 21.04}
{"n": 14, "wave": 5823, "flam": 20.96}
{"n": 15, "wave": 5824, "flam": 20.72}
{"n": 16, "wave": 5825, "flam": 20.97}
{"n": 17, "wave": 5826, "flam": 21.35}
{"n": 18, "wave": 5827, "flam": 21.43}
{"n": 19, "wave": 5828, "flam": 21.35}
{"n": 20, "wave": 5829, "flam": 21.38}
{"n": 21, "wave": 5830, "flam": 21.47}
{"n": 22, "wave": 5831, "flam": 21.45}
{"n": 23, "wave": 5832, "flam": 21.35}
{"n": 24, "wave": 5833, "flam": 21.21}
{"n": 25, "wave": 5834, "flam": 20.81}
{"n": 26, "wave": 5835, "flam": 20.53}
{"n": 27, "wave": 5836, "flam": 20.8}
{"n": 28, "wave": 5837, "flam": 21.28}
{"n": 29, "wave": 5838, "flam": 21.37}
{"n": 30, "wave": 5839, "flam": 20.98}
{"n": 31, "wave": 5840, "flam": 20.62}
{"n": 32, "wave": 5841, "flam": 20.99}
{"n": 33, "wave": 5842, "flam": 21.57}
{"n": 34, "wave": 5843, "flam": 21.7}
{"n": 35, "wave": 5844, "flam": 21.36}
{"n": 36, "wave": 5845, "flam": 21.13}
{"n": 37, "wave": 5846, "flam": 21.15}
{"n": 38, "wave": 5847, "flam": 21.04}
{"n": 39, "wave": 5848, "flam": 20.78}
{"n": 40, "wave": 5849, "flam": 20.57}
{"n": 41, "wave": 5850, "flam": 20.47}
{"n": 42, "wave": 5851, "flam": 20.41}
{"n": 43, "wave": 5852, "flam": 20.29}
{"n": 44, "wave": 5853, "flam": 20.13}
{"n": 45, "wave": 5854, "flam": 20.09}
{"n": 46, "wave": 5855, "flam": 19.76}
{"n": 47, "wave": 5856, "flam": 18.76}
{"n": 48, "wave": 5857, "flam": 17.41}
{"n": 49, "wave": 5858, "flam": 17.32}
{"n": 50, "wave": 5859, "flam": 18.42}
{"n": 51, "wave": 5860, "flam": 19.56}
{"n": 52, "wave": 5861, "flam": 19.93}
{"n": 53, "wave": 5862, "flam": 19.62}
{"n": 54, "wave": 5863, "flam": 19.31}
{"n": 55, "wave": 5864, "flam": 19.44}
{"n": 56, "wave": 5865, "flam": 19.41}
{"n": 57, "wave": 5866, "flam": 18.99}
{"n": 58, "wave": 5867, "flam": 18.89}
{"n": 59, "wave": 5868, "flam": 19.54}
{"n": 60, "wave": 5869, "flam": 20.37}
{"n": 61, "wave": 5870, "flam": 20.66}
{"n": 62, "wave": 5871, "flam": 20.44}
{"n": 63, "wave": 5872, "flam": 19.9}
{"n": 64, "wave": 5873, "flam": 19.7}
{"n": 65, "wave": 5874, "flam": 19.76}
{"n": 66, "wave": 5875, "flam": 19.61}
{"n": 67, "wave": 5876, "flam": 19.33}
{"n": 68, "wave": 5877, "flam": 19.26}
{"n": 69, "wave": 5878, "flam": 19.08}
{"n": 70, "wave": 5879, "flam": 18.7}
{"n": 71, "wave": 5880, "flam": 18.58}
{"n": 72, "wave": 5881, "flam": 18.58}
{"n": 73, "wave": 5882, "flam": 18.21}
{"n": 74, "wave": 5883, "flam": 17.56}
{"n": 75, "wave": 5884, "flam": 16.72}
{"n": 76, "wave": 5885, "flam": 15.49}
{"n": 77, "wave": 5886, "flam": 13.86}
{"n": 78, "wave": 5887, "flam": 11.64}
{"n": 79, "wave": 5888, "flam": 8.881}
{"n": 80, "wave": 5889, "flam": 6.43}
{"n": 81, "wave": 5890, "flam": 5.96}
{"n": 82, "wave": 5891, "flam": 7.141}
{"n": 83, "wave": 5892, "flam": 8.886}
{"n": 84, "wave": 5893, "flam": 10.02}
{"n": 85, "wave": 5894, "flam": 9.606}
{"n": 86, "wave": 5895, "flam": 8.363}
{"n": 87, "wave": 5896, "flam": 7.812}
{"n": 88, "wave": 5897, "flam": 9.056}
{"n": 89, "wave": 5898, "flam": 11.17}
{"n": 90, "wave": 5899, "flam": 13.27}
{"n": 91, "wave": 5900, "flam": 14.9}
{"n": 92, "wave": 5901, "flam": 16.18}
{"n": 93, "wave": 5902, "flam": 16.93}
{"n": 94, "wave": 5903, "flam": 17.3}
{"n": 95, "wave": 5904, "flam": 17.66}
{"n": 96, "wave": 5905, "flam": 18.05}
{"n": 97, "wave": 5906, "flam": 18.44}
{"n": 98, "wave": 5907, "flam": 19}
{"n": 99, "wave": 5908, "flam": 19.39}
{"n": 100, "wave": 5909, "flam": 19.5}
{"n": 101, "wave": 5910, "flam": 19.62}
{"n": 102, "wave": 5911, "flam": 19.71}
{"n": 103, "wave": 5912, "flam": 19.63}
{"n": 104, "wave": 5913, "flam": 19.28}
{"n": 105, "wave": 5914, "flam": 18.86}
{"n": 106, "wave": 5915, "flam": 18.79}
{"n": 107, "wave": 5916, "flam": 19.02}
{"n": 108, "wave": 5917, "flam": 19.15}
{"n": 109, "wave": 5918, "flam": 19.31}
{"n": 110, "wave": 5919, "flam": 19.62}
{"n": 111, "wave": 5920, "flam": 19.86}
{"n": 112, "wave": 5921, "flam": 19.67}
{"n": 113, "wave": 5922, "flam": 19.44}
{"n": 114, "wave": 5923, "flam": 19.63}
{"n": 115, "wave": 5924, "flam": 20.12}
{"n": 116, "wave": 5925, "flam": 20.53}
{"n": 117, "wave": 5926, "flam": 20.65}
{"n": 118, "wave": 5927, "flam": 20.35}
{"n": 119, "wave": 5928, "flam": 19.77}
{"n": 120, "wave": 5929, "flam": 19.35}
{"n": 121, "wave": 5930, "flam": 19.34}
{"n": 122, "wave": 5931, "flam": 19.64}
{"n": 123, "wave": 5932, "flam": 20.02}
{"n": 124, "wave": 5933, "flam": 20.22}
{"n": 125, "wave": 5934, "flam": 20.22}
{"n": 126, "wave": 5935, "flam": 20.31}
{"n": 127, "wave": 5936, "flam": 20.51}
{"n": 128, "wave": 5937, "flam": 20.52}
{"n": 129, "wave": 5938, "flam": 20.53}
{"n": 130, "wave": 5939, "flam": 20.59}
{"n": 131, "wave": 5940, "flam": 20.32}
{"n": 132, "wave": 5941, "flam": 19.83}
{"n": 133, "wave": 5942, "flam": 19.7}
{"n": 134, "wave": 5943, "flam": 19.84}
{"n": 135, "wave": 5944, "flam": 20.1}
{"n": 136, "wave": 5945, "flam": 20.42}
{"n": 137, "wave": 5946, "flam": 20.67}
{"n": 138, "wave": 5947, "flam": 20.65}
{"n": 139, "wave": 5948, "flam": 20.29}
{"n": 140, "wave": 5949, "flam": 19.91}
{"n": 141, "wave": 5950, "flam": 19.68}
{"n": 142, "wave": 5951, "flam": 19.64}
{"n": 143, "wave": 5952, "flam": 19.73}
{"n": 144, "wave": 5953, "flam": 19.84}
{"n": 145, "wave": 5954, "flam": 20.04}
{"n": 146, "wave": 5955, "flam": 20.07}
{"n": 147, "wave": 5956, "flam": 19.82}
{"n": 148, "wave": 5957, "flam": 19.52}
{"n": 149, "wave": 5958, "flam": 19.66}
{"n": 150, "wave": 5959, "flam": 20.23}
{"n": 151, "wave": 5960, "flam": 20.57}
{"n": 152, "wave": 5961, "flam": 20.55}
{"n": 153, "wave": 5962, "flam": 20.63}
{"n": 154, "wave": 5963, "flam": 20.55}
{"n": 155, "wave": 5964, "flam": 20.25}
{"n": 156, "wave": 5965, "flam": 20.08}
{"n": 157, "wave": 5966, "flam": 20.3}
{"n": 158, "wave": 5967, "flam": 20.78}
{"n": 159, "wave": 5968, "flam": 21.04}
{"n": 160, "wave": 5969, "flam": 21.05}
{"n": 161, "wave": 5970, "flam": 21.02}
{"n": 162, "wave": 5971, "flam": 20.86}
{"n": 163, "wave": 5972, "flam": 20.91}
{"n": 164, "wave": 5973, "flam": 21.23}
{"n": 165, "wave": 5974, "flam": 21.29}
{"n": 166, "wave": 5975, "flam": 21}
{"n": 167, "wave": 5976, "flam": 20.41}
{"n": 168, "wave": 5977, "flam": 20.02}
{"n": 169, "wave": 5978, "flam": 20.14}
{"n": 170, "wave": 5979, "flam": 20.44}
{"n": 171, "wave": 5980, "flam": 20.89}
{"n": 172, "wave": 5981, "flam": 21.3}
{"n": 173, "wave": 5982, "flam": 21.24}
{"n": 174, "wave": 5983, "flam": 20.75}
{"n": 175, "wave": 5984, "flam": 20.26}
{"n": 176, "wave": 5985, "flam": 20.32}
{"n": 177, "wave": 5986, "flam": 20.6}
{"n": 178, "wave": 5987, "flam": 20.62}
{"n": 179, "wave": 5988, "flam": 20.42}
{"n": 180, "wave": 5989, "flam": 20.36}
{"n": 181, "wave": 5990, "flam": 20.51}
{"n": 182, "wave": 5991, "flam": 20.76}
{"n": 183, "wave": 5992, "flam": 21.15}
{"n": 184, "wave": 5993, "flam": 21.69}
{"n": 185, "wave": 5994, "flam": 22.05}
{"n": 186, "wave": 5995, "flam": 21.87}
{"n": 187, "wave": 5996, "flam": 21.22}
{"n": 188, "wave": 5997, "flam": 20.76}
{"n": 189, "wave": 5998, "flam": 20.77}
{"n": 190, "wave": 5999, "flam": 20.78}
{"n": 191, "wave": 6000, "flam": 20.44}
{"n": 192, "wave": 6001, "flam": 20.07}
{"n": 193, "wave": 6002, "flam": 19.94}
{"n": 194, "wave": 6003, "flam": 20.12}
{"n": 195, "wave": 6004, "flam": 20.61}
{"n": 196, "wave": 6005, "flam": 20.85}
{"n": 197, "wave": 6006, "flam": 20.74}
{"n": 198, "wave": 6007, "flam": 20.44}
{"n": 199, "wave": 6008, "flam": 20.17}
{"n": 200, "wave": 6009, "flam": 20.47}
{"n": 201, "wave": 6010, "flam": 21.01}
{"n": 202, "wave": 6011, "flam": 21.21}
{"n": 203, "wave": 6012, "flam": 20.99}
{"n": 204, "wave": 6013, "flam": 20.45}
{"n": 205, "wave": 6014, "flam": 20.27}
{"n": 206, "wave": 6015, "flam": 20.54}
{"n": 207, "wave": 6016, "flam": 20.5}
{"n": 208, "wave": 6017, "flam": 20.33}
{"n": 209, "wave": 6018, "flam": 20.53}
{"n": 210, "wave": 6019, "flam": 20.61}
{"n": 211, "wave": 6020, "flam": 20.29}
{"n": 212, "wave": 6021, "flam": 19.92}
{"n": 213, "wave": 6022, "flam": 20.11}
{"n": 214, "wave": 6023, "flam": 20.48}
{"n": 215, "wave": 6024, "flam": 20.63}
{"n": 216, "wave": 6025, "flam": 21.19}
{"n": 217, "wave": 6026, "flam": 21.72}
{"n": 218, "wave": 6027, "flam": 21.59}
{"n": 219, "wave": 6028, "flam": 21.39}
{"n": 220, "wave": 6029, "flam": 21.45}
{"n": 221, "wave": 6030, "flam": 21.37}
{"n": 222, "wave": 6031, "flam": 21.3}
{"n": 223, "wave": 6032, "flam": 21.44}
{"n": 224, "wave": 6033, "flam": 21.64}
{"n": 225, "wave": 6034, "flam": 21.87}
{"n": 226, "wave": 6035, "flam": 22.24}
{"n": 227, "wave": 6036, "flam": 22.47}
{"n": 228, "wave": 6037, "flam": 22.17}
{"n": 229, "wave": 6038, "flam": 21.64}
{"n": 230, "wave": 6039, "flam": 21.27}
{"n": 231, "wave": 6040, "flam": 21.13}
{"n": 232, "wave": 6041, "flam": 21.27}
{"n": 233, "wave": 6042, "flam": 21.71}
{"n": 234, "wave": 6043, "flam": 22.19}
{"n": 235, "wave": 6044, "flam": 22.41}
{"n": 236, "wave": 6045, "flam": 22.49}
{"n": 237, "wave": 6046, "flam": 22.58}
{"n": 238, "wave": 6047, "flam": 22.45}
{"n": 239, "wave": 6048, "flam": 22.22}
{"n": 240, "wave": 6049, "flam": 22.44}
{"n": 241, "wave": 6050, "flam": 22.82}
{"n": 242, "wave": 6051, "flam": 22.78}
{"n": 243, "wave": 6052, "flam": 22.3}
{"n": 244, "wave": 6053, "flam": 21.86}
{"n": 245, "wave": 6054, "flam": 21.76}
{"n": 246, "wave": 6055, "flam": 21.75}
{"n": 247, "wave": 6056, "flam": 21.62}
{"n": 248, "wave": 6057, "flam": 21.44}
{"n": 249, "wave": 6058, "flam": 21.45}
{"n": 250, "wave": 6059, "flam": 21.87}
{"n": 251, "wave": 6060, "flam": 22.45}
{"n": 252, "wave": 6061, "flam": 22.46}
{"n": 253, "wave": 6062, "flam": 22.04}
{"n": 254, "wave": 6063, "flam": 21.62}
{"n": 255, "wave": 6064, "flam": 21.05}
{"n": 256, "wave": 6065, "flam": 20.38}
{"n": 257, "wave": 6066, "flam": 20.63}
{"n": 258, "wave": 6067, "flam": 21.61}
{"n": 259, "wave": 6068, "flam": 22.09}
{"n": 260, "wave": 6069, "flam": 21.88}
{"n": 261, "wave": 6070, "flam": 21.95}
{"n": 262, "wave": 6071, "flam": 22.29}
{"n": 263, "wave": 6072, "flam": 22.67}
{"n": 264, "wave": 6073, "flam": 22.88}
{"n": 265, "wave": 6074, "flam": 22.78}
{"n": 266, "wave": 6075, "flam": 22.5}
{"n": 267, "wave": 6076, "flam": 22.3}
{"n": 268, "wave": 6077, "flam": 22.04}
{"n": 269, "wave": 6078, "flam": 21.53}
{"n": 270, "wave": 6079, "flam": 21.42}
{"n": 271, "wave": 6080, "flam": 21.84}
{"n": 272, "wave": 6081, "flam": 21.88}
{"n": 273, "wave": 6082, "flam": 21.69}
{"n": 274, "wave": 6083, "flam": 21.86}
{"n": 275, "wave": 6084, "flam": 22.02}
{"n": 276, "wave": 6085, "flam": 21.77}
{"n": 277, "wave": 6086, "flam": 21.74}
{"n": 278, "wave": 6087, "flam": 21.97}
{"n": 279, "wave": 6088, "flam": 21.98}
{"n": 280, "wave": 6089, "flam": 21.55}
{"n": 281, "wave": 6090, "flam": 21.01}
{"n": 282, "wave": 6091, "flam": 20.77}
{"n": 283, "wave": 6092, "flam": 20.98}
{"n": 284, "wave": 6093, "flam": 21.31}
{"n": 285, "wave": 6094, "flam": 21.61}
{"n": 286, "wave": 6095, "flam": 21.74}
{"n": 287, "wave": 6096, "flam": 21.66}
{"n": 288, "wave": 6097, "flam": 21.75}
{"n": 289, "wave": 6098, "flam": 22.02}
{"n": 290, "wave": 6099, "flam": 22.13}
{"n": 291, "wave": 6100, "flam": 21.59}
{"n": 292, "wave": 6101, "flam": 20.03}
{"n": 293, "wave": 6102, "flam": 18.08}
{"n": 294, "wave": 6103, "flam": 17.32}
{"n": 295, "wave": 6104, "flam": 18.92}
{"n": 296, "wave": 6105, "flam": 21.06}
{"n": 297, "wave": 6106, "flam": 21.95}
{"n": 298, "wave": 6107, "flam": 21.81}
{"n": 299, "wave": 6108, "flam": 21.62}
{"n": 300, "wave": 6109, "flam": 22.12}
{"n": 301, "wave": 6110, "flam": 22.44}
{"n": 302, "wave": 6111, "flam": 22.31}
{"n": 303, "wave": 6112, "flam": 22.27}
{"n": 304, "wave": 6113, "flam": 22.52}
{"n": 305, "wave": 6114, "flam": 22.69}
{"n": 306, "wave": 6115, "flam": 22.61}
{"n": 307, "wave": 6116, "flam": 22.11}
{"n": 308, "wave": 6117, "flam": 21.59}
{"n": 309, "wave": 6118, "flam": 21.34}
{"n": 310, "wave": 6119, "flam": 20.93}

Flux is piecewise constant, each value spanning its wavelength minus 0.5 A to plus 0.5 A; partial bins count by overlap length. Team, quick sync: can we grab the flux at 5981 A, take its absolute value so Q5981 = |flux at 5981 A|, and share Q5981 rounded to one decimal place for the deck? 21.3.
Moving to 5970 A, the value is 21.0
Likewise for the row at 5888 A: 8.9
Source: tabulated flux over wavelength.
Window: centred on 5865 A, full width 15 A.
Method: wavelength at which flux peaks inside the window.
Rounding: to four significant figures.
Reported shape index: 5870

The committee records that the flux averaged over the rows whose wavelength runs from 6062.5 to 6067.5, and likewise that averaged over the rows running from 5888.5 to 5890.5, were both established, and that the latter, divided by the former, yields 0.29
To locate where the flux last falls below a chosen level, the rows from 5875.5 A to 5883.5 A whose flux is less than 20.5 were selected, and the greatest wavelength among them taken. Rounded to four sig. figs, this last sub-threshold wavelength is 5883 A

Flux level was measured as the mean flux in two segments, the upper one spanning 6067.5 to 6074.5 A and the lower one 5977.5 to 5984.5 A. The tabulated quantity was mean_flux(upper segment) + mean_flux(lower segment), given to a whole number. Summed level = 43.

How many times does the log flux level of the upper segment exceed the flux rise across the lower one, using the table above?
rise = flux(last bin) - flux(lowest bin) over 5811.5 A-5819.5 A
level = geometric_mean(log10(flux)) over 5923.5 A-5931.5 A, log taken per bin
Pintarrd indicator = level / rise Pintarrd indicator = -7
